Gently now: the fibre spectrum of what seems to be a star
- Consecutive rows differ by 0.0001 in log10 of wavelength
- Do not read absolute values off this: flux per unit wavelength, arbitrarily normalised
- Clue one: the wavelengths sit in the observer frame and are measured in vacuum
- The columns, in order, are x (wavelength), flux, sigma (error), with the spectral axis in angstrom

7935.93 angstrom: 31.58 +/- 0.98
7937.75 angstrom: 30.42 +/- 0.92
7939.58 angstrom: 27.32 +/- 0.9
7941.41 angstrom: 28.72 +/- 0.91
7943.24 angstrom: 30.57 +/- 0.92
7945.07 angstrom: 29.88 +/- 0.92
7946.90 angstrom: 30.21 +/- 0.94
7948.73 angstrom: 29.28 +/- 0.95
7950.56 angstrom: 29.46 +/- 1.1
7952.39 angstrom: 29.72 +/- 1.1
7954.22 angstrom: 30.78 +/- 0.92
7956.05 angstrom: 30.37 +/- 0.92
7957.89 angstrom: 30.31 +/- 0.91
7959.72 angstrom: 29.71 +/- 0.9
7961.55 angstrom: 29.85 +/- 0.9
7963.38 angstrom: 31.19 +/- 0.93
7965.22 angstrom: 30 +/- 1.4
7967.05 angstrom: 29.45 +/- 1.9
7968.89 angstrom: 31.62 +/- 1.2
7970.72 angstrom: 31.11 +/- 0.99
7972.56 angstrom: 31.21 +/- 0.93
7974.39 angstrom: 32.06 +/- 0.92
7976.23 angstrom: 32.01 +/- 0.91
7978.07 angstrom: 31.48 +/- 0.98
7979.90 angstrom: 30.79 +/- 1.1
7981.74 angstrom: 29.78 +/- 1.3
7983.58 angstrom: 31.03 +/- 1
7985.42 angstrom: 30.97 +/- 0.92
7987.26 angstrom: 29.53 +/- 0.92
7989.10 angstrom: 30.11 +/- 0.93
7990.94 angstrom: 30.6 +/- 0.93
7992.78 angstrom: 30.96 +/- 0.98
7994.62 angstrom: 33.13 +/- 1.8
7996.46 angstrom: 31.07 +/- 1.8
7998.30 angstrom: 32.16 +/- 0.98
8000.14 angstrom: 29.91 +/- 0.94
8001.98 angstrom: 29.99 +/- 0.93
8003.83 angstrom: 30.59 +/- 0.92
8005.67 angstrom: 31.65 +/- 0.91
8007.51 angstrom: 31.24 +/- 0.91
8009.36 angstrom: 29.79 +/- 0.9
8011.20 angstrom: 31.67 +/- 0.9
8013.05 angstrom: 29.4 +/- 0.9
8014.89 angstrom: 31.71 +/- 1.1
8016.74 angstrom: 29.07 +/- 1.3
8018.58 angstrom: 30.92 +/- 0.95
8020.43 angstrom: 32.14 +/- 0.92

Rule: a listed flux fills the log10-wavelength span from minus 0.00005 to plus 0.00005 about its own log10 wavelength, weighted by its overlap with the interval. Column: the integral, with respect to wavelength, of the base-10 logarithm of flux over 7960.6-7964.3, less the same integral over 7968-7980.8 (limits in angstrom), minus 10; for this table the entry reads -24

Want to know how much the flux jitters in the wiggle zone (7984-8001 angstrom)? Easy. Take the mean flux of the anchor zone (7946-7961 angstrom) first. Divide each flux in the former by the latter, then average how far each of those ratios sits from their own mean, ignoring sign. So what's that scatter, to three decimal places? 0.027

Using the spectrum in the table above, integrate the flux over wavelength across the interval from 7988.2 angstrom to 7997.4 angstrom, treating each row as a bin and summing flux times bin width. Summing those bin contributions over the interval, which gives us 287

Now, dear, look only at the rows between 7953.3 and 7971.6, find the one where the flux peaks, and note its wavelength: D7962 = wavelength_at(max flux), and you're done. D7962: 7968.89 angstrom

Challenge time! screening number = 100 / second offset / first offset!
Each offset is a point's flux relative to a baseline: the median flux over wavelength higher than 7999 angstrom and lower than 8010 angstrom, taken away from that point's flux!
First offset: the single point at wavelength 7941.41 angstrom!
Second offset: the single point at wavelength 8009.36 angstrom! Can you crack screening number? 127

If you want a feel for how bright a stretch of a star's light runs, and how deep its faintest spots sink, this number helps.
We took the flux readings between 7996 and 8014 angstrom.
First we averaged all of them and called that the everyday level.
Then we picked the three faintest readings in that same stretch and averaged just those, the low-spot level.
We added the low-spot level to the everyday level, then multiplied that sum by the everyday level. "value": 1859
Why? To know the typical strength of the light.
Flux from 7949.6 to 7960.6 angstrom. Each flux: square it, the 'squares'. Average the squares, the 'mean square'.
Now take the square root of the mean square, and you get 30.1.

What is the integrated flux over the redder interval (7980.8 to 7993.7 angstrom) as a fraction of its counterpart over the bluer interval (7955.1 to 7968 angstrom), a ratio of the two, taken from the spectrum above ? 1.01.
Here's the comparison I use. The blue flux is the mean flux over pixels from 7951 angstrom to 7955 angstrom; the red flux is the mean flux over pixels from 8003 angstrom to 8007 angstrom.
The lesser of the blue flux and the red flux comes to 30.2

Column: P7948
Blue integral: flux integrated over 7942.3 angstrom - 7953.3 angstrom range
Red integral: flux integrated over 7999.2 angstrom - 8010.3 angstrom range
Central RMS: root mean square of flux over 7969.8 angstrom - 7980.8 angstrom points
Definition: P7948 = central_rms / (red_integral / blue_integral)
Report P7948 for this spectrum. 30.5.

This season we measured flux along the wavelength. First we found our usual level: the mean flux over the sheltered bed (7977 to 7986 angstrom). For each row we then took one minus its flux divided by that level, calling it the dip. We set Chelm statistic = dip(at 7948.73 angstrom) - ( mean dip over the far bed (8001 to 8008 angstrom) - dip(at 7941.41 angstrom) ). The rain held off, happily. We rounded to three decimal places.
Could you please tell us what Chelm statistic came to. 0.119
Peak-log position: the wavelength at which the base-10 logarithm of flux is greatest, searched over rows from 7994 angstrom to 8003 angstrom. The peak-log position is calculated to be 7994.62 angstrom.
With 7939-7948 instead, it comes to 7943.24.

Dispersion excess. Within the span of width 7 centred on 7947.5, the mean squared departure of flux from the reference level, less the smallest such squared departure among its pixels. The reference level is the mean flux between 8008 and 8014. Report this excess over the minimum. 0.5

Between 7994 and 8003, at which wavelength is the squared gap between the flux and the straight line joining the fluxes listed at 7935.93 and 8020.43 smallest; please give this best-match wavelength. 7998.30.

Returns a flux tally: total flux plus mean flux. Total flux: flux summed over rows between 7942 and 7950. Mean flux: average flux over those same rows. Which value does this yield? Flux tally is 150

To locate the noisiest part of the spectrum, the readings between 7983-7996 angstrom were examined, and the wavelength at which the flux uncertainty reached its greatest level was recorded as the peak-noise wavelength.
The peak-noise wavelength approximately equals 7994.62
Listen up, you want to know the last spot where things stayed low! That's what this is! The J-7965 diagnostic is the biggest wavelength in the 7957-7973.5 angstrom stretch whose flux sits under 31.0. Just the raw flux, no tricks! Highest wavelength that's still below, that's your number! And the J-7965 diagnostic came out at 7967.05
